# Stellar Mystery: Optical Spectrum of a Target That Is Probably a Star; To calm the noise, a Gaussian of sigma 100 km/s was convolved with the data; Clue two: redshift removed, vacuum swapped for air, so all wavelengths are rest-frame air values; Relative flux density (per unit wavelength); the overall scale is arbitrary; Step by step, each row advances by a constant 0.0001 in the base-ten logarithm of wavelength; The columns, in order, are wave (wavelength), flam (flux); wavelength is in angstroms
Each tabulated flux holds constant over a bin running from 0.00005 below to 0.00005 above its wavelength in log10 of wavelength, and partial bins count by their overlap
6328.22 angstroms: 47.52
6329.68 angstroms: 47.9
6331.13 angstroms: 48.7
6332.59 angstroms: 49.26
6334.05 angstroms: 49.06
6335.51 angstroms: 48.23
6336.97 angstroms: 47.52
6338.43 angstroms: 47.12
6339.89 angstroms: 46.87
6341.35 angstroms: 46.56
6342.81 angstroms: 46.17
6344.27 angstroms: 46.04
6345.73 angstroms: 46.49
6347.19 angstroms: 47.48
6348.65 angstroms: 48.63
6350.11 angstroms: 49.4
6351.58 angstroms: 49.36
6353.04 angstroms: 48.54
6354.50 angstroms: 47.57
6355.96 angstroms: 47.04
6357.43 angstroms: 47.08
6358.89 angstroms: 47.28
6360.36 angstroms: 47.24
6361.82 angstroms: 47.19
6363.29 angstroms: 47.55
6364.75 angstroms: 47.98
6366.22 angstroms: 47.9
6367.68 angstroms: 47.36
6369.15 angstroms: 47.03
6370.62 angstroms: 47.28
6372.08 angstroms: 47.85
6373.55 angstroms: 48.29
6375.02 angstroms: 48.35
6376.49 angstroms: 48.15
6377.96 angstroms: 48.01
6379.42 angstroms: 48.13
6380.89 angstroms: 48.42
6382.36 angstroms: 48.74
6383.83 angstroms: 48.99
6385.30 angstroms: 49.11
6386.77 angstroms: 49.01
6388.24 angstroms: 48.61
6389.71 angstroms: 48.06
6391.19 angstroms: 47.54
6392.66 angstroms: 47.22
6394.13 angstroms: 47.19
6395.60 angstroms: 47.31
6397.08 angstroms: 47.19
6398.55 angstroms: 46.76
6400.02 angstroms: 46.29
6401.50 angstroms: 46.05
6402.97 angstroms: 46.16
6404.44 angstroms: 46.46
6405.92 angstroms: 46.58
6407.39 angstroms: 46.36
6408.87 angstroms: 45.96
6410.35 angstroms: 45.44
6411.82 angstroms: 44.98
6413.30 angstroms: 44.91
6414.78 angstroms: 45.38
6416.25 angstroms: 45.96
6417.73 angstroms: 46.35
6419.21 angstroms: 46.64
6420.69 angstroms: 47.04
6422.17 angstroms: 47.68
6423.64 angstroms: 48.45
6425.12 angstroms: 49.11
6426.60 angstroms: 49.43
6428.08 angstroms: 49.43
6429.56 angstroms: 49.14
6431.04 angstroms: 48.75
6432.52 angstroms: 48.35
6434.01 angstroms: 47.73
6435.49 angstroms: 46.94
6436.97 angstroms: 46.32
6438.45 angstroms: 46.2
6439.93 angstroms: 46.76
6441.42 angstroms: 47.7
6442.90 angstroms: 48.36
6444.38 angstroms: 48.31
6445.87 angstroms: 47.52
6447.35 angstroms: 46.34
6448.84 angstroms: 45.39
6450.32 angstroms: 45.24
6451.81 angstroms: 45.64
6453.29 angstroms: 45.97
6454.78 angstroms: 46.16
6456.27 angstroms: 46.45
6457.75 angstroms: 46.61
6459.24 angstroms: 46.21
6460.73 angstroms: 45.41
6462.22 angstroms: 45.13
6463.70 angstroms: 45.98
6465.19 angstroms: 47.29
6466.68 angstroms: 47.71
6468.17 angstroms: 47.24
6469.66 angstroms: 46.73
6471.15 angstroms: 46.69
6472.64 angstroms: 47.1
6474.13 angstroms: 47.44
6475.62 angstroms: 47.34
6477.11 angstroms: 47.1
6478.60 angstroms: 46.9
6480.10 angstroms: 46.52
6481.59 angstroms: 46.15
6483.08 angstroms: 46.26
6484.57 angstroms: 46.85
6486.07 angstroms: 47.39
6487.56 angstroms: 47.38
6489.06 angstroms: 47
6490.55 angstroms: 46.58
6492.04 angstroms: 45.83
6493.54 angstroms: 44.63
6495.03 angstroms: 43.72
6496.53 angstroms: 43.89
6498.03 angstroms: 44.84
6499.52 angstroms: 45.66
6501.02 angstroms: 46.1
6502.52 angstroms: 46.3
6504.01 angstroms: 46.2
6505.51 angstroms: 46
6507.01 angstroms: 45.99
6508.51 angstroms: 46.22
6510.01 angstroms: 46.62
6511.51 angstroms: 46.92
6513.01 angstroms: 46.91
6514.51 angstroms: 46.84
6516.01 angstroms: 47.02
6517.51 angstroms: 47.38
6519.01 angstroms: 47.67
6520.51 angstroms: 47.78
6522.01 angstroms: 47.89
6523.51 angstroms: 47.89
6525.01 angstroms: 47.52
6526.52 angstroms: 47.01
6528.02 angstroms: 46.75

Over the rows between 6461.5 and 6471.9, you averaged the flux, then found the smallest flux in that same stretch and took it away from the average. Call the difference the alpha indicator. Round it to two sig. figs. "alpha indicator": 1.6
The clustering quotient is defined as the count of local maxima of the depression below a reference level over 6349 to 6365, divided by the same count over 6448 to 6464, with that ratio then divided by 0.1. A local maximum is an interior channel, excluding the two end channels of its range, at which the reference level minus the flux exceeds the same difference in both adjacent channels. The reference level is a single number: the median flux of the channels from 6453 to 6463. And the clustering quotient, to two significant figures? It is 10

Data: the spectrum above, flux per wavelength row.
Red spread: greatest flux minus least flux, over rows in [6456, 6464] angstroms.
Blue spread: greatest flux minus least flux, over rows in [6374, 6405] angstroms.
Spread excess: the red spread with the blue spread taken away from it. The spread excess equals -1.6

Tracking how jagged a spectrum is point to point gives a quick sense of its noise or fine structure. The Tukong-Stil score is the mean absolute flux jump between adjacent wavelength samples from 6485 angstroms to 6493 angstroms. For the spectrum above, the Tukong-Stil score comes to 0.39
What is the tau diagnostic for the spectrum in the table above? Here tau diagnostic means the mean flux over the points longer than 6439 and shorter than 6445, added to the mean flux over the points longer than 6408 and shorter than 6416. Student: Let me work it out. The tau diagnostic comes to 93.1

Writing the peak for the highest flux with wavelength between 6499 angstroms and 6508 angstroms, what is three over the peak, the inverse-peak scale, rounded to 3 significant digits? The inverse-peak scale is 0.0648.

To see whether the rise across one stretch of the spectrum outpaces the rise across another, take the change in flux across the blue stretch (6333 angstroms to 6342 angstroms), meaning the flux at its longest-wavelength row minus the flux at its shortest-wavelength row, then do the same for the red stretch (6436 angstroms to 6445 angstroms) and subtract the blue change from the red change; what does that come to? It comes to 4.5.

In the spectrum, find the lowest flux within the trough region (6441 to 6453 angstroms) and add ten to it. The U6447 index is 55.2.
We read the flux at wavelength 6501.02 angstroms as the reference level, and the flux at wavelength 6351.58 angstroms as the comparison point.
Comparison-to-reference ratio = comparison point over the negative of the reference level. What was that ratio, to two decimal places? -1.07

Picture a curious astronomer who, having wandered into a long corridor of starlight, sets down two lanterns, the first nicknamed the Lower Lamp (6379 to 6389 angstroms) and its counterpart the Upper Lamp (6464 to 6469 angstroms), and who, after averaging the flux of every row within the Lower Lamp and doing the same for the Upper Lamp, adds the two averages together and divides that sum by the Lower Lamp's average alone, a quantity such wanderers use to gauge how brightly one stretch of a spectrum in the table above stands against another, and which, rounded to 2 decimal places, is 1.97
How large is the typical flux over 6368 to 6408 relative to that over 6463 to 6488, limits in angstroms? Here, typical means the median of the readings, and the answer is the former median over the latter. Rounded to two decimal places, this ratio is 1.01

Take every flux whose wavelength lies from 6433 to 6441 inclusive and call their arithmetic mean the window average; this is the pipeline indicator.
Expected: 46.8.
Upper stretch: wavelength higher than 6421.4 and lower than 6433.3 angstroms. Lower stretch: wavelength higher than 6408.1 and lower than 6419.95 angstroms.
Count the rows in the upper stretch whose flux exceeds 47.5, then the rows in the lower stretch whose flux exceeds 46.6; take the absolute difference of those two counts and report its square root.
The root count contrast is 2.65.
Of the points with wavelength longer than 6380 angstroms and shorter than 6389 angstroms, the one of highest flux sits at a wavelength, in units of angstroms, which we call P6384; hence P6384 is 6385.30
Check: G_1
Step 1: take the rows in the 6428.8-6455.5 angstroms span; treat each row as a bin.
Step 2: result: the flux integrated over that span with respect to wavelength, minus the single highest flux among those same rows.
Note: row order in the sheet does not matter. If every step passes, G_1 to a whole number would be 1207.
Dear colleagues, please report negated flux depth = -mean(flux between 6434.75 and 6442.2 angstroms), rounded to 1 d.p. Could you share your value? -46.8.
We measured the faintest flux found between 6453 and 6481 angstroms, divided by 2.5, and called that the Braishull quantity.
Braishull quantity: 18.1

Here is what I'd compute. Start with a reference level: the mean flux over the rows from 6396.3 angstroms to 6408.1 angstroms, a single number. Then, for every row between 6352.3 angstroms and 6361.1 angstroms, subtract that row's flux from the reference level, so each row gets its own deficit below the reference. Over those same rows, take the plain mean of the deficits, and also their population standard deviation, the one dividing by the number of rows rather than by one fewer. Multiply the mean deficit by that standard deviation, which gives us -0.50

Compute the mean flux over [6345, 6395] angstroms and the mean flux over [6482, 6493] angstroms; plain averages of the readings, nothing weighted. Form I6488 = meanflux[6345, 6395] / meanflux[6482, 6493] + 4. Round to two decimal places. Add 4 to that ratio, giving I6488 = 5.03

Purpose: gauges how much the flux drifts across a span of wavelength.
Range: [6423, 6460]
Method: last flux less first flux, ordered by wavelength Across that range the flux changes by -2.2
